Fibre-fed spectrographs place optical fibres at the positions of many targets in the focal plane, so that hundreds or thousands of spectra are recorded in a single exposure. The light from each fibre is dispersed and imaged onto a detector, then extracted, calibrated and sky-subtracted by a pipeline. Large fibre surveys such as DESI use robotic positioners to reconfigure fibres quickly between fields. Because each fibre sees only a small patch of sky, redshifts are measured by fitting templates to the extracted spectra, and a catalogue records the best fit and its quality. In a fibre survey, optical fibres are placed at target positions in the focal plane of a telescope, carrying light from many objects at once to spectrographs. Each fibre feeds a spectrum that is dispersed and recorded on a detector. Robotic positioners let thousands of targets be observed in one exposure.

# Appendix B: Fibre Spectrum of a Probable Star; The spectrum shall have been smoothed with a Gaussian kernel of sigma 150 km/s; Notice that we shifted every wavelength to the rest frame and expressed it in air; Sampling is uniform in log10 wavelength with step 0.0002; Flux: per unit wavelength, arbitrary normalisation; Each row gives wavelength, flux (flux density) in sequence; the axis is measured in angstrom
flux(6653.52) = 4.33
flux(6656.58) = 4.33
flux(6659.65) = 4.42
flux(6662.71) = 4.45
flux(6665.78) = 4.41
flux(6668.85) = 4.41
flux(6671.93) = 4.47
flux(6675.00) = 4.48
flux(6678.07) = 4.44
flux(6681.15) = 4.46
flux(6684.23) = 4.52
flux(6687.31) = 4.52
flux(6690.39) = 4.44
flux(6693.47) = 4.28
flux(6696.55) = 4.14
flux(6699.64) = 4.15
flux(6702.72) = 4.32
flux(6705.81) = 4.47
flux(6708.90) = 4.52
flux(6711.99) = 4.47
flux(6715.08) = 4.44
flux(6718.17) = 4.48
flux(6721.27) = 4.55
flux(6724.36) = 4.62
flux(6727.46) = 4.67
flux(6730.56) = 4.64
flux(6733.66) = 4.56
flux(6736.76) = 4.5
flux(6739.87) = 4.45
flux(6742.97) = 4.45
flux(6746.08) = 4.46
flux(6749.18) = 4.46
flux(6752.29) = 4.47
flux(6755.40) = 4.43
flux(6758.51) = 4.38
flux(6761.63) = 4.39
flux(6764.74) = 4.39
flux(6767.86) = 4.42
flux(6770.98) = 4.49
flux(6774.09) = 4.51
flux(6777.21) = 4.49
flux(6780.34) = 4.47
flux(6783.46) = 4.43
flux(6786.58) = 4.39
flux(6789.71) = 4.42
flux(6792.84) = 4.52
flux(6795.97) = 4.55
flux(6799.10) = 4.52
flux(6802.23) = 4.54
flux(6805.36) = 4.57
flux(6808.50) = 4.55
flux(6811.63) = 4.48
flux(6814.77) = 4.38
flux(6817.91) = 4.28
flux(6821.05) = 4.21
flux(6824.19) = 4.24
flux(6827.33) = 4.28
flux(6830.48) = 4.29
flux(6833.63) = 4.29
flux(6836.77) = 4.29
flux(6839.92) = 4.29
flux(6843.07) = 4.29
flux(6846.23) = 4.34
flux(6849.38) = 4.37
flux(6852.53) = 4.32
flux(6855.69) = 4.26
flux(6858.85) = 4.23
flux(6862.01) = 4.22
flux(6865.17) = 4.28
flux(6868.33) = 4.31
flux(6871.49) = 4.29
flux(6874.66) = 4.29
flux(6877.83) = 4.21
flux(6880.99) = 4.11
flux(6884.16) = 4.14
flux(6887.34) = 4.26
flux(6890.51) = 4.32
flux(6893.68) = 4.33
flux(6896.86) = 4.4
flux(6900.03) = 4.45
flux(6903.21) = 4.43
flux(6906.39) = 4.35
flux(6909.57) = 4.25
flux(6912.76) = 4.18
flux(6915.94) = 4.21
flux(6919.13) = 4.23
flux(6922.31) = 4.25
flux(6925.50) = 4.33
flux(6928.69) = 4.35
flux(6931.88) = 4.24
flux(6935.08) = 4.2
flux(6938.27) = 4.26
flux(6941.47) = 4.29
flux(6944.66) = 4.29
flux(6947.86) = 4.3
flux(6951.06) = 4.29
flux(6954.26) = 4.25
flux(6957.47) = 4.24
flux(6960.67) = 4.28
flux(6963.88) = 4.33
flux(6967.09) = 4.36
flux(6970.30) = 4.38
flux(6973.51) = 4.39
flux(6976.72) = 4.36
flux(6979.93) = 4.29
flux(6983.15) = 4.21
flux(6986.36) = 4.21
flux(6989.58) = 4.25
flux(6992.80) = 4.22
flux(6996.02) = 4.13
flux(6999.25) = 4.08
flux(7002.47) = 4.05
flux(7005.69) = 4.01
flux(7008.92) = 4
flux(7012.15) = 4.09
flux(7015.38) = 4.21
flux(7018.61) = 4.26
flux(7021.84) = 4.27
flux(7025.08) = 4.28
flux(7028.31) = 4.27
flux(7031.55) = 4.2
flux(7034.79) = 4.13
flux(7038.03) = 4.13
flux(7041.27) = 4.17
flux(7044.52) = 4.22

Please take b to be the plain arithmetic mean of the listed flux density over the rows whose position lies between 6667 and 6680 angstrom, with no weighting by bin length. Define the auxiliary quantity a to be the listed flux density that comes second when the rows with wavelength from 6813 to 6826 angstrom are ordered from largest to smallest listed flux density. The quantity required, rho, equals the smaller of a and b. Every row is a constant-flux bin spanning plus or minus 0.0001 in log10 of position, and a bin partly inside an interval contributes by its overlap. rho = 4.28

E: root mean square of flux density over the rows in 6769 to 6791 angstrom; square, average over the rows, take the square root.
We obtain 4.46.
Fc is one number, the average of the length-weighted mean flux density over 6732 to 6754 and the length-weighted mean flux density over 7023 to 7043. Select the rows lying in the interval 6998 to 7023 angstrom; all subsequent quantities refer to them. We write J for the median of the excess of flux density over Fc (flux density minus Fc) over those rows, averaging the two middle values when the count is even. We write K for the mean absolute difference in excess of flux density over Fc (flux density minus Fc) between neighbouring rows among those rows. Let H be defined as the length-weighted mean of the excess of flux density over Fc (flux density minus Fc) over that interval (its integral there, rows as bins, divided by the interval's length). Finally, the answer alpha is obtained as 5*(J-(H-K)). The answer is 0.08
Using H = -0.22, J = -0.25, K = 0.050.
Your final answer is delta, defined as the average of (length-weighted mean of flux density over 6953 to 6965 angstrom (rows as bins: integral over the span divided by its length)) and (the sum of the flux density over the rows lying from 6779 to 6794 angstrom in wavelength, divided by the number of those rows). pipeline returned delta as 4.36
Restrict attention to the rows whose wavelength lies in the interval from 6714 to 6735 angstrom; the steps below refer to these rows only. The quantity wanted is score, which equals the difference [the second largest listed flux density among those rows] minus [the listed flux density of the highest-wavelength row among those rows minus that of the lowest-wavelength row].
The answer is 4.52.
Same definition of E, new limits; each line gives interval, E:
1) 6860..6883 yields 4.24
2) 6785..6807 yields 4.50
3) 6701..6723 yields 4.46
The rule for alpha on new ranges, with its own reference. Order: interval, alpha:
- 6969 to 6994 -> 0.09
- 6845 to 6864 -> 0.19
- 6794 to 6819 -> 0.47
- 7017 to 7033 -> 0.19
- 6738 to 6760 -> 0.12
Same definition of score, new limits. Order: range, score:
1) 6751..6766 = 4.51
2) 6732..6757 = 4.63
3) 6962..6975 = 4.32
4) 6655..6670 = 4.34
